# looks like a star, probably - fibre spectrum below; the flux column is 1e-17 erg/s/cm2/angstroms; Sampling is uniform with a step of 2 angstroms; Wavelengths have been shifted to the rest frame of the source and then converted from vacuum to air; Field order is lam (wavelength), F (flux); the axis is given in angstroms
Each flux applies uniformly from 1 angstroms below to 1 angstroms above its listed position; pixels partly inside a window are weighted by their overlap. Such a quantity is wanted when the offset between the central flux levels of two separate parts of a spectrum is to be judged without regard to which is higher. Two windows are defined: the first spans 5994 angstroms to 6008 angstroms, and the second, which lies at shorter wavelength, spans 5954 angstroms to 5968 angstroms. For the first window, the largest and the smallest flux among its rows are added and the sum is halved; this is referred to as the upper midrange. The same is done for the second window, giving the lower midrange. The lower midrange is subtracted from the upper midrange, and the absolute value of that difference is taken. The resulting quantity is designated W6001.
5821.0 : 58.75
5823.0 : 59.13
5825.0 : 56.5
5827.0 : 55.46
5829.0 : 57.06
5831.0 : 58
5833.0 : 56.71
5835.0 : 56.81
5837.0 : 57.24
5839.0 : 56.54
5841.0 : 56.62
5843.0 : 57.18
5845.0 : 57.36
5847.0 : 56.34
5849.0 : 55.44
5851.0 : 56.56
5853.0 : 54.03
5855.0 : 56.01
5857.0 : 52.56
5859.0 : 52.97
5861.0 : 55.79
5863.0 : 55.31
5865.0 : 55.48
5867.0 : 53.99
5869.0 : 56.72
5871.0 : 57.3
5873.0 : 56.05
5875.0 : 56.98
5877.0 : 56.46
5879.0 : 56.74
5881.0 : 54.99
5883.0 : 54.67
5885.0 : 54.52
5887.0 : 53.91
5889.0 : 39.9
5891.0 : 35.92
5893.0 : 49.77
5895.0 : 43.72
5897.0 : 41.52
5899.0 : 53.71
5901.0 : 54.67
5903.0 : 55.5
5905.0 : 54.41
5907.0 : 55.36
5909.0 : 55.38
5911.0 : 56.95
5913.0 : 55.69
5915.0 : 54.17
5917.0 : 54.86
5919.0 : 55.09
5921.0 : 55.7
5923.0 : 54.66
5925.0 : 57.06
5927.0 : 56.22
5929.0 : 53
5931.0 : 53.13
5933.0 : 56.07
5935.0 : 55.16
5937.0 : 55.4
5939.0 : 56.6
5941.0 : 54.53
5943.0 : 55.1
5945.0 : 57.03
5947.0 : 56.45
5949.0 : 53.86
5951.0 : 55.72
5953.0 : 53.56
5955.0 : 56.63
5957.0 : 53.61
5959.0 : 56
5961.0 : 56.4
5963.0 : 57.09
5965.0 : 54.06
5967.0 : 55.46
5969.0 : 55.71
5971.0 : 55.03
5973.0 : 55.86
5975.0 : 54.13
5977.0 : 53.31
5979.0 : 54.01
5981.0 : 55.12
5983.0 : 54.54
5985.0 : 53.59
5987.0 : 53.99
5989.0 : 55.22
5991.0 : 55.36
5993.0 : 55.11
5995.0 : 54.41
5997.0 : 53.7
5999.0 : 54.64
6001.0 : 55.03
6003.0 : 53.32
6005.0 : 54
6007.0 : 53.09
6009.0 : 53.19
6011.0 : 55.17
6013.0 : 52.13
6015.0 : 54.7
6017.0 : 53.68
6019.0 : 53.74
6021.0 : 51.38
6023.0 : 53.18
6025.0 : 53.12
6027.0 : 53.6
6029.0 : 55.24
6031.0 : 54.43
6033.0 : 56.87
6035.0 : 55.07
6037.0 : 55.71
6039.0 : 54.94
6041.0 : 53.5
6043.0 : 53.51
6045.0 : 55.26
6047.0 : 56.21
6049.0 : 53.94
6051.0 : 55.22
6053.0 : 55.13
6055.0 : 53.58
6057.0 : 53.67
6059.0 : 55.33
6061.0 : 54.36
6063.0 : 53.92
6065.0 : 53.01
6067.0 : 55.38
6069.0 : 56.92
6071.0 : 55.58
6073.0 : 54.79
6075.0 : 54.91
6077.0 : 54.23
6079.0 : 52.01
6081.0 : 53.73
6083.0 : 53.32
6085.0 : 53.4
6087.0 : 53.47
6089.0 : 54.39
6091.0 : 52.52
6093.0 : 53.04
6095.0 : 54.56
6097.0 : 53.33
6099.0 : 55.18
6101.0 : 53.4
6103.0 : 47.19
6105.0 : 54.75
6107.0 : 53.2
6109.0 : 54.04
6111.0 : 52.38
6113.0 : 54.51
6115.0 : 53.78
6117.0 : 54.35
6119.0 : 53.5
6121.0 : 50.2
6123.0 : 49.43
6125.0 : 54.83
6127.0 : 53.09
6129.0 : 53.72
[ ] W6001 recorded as 1.3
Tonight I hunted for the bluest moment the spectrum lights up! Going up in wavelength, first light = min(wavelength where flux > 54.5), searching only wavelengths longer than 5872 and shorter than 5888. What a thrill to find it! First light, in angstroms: 5873.0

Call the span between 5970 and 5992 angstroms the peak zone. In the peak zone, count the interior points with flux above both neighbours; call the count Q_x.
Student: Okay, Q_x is 2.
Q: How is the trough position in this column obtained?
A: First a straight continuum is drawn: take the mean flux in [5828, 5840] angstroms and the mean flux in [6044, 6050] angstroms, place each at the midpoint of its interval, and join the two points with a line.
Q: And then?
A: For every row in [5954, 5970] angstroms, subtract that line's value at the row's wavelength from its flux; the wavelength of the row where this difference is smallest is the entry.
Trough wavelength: 5957.0 angstroms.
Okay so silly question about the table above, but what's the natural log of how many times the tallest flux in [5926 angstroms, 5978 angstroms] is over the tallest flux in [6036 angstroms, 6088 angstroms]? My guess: 0.00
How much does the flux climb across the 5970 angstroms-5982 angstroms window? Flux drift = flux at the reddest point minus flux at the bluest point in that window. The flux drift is 0.1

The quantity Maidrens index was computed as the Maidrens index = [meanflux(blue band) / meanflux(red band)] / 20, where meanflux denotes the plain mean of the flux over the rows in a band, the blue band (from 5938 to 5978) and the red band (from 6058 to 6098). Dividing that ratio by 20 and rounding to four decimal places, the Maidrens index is 0.0511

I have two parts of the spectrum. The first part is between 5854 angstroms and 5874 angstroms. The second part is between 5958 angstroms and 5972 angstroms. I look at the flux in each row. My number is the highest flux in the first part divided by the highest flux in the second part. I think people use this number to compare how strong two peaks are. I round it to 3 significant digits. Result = 1.00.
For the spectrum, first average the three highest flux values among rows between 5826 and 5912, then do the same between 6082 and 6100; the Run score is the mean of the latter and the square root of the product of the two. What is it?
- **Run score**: 55.4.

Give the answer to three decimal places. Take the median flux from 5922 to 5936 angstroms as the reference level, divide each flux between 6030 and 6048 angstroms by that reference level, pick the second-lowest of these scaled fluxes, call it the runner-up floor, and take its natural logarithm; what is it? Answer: -0.030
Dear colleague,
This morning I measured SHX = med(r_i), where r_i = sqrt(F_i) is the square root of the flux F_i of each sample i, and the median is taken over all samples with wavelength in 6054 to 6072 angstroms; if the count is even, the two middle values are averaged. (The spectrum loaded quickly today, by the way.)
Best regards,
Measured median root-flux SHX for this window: 7.37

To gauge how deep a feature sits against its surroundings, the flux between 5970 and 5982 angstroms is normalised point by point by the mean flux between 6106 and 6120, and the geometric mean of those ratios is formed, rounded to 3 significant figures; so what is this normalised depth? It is 1.02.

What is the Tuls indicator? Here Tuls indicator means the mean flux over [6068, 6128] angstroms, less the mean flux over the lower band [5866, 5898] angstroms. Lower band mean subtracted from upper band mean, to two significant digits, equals 2.0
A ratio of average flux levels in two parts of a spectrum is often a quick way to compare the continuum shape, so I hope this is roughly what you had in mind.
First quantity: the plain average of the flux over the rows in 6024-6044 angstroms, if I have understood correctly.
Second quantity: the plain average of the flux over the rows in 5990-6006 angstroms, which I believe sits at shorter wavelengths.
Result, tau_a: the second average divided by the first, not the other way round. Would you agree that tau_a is 1.00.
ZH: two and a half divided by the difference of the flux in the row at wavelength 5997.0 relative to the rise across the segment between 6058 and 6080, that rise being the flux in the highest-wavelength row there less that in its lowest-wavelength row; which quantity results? 0.0438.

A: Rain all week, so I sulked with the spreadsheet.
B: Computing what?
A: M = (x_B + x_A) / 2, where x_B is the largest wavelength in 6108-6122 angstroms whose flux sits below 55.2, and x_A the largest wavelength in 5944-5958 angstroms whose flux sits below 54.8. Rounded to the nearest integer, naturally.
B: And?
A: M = 6039 angstroms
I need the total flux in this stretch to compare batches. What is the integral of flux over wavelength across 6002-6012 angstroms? 538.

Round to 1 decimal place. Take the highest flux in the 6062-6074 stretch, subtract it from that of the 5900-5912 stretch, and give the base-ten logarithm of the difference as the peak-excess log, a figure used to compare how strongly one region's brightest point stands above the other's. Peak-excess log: -1.5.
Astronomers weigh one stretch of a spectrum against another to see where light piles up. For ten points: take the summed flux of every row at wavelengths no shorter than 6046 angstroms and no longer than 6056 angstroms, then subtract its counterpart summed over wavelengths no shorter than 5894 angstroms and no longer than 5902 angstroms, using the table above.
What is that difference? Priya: 80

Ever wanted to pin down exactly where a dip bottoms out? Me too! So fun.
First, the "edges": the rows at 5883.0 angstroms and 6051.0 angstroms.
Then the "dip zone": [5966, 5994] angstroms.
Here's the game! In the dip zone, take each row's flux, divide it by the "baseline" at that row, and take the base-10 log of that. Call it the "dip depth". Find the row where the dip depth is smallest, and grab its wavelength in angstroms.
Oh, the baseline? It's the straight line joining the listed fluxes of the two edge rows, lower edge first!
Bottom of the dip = 5977.0 angstroms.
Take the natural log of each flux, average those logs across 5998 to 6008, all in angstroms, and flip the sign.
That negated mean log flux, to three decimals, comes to -3.989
